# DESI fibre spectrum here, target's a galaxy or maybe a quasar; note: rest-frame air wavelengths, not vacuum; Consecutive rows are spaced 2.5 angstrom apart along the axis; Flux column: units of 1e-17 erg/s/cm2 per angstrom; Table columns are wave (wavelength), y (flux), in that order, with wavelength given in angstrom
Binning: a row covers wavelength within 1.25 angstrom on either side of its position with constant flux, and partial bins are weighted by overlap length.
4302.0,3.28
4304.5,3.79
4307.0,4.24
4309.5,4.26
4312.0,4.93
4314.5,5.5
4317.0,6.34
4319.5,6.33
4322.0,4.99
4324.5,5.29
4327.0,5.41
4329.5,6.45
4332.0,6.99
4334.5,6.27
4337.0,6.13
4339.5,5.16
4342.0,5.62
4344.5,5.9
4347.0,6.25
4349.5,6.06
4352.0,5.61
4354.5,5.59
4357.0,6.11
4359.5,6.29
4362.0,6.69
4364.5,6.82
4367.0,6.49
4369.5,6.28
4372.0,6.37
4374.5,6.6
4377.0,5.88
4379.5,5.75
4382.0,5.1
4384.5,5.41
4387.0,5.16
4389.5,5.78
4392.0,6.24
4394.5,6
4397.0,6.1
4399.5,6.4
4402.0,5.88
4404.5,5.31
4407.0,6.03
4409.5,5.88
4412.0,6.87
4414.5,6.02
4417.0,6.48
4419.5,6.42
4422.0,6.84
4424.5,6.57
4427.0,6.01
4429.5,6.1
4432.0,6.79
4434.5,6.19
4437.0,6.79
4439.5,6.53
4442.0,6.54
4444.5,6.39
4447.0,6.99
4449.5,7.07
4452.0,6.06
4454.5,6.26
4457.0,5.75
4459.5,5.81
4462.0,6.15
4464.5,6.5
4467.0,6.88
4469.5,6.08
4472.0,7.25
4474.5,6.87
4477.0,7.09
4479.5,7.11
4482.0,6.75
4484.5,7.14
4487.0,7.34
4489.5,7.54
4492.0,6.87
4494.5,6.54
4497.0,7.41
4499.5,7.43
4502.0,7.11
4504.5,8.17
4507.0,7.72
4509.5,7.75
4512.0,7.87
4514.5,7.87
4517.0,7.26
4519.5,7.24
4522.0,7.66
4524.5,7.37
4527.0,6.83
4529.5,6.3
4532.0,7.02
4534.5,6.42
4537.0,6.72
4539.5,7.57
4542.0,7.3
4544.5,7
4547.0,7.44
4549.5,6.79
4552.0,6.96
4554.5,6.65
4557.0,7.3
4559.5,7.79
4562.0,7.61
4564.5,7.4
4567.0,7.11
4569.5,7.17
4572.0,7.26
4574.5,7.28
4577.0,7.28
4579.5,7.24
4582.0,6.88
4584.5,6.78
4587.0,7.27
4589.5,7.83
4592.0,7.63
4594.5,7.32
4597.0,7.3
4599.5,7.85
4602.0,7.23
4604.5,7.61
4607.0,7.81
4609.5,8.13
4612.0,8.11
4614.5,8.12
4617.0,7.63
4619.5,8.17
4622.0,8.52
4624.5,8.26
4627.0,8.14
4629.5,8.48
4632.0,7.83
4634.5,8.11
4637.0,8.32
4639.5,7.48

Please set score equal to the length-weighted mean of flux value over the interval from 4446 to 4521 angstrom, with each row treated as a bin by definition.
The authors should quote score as 7.0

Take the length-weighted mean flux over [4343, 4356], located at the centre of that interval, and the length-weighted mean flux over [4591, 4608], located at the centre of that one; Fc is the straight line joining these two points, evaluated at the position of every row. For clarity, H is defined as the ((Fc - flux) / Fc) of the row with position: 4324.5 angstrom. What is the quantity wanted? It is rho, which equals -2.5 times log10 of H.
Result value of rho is 2.82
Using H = 0.075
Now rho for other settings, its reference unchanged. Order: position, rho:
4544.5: 4.08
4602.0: 3.44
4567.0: 3.88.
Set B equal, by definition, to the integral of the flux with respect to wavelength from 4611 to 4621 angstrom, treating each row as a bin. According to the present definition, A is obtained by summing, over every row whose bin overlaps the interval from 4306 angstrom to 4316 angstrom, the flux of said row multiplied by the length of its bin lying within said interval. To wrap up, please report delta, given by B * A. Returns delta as 3836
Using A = 48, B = 80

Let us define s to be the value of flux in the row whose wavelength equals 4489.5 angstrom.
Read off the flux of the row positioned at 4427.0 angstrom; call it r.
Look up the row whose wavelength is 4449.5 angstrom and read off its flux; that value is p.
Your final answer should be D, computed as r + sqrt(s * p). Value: 13.3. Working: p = 7.07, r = 6.01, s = 7.54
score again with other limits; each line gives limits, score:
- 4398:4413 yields 6.0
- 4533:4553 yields 7.0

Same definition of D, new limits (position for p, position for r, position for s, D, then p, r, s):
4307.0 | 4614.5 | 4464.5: 13.4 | 4.24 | 8.12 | 6.5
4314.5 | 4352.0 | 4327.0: 11.1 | 5.5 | 5.61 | 5.41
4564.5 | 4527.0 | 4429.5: 13.5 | 7.4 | 6.83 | 6.1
